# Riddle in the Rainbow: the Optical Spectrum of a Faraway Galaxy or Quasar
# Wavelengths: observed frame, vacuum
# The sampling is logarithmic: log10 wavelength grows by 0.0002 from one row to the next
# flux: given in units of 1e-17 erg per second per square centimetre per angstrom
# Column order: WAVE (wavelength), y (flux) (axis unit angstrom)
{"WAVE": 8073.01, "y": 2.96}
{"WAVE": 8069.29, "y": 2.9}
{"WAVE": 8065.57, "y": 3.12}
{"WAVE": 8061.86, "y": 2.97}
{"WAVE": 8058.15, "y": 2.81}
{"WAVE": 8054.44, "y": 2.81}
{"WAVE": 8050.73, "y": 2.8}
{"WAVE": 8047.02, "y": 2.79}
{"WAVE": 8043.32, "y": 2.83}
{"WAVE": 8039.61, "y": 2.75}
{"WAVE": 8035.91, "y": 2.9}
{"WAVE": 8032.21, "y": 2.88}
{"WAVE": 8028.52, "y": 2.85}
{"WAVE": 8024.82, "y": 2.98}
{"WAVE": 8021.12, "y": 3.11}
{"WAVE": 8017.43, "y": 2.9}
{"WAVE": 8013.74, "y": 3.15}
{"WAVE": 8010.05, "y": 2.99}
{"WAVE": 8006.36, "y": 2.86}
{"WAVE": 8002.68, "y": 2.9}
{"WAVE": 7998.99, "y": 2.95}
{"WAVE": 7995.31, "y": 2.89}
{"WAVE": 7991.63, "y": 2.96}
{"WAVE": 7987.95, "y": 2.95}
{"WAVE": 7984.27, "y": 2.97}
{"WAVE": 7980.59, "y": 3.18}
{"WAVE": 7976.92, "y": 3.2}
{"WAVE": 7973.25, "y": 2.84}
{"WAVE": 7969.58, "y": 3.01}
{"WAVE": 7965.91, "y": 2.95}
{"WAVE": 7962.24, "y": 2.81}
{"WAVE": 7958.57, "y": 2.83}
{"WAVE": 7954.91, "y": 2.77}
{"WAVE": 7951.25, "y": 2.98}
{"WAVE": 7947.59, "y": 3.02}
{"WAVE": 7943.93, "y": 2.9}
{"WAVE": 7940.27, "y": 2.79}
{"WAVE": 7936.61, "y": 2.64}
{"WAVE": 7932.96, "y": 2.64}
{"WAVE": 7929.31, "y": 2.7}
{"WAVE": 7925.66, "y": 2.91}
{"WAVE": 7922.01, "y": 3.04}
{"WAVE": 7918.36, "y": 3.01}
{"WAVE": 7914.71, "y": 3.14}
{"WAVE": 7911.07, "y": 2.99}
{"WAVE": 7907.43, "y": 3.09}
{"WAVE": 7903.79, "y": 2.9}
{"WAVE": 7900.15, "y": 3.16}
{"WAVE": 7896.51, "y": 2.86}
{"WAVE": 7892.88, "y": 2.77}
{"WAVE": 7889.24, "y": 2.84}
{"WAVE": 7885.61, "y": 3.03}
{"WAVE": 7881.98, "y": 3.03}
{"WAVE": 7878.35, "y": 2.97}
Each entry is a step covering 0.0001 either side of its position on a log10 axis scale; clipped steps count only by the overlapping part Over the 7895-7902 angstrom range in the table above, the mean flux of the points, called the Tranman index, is 3.01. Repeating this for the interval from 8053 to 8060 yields 2.81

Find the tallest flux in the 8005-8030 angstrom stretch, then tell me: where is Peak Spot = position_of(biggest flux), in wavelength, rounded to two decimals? 8013.74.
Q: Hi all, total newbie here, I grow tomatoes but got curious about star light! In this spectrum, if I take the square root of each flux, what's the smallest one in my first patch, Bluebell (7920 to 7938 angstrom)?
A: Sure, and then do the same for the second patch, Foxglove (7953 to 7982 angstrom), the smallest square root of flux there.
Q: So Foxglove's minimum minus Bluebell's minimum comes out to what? 0.040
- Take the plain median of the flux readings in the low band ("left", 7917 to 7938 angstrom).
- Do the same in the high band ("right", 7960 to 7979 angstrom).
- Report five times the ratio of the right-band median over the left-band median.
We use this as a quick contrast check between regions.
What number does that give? 5.3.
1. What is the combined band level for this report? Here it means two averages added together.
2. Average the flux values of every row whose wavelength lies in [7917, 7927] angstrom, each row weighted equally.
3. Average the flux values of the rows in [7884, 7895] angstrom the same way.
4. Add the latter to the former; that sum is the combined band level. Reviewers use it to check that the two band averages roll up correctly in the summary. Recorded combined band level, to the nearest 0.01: 5.87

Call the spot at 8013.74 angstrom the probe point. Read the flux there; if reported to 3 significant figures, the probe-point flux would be 3.15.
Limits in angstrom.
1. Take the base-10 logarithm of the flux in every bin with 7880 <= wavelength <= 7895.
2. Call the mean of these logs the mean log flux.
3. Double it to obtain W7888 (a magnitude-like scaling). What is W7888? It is 0.929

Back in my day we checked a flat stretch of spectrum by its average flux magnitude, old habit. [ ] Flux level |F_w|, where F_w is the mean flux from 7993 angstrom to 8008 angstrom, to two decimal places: 2.90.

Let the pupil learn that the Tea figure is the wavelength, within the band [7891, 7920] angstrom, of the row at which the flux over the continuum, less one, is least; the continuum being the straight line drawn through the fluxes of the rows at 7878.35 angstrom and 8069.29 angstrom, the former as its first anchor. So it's 7892.88 angstrom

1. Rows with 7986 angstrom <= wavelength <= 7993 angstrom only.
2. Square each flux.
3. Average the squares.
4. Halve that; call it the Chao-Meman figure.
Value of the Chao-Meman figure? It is 4.4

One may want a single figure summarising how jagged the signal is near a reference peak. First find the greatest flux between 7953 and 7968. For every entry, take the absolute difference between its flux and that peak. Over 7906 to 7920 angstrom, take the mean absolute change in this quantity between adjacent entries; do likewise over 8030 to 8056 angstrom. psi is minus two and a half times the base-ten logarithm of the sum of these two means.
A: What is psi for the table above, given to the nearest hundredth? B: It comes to 1.87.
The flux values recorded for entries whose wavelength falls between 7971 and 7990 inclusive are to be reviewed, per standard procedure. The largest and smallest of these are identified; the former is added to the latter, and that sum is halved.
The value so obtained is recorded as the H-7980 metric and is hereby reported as 3.02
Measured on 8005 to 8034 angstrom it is 3.00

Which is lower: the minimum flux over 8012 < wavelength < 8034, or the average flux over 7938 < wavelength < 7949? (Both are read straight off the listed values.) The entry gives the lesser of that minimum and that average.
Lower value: 2.85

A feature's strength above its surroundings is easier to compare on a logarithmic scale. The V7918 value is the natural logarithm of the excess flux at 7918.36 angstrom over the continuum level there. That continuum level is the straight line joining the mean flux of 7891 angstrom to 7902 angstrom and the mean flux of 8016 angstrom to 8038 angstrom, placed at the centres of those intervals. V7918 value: -2.5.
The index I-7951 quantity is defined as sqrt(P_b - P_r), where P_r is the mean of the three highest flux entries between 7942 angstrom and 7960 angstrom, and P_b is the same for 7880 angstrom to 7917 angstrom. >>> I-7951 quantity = 0.404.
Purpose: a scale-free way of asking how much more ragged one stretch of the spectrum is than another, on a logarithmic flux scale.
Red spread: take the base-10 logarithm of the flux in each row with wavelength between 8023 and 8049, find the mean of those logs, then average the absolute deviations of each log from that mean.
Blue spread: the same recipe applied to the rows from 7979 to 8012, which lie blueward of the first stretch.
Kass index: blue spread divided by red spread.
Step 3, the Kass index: 1.0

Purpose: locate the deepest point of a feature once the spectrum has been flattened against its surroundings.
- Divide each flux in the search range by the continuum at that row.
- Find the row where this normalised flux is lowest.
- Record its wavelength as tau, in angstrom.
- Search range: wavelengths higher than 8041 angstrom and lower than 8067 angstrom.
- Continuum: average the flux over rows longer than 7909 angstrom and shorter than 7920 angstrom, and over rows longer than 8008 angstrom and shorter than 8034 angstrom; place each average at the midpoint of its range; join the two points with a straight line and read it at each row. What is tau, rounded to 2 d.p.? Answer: 8047.02 angstrom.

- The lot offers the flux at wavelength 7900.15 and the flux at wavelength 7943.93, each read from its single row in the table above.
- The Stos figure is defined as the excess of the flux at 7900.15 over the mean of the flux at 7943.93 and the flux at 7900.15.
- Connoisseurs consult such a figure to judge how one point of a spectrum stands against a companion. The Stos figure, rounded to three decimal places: 0.130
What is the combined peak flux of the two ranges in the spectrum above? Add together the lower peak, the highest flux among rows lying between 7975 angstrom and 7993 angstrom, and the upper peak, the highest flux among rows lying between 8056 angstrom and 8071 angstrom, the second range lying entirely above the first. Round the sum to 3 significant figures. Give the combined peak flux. 6.32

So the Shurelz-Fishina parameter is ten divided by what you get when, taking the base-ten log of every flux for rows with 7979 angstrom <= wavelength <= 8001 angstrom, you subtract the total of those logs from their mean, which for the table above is -4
